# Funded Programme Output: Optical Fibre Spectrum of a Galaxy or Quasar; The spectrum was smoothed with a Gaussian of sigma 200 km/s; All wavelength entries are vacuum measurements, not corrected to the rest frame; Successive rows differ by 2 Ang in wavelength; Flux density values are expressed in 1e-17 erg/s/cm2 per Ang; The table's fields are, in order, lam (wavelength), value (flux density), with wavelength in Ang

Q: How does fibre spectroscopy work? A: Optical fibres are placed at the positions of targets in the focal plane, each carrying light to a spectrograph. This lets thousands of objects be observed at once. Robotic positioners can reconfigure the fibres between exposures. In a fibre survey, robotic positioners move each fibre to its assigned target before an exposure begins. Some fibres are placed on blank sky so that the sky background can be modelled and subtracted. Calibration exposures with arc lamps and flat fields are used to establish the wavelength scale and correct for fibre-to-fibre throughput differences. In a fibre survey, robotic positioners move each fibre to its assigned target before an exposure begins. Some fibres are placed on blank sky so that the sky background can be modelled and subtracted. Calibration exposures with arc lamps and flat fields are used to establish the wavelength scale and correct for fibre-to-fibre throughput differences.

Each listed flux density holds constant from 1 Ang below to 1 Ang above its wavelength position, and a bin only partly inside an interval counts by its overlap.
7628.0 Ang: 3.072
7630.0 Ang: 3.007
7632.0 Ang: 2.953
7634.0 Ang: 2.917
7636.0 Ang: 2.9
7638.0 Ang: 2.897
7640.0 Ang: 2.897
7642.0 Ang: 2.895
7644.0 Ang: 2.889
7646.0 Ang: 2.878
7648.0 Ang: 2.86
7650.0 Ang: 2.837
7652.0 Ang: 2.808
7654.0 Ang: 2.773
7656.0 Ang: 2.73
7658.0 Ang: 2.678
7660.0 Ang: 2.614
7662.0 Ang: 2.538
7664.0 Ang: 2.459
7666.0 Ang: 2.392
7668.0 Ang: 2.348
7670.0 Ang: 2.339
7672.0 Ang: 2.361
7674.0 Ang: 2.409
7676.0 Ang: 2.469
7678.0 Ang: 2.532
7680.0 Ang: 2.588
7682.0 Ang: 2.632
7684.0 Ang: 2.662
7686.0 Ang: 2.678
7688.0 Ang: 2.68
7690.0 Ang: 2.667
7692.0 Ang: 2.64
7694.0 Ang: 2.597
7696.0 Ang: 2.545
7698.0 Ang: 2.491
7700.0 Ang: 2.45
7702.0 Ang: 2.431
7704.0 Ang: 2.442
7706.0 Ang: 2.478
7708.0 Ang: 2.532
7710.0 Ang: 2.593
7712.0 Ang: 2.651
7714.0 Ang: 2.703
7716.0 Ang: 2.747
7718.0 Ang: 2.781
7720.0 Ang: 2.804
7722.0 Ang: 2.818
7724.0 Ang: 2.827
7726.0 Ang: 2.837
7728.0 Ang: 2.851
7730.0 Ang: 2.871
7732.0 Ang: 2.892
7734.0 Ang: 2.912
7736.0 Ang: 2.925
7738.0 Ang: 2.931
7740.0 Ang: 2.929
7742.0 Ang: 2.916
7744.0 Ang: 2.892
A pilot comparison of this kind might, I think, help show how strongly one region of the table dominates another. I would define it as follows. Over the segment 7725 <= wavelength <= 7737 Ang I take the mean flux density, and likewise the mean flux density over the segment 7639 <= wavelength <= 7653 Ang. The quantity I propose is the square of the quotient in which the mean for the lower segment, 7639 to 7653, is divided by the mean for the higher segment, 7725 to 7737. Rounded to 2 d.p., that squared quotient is 0.99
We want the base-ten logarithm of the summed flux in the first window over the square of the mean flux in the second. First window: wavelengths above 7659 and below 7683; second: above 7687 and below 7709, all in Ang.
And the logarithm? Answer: 0.66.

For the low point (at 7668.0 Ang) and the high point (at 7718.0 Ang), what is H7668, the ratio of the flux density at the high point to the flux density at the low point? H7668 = 1.18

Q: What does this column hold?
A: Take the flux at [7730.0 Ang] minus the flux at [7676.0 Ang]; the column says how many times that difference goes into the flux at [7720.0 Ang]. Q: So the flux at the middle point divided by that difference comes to 7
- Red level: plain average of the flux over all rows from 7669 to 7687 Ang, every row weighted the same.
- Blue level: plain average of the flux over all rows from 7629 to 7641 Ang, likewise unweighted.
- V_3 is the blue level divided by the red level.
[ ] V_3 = 1.16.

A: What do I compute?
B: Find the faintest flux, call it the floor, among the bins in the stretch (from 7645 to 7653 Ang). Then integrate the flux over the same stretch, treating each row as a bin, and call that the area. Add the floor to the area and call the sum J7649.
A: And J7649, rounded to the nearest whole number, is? 26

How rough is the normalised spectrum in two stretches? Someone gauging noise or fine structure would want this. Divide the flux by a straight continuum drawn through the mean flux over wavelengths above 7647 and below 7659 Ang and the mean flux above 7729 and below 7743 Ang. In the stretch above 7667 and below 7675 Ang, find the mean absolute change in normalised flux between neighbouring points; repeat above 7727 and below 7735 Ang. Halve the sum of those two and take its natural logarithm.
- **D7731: -4.9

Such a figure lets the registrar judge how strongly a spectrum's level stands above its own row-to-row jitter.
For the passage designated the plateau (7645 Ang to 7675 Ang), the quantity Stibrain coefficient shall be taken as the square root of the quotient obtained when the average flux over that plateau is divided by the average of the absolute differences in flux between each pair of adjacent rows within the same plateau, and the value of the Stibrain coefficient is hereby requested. 7.7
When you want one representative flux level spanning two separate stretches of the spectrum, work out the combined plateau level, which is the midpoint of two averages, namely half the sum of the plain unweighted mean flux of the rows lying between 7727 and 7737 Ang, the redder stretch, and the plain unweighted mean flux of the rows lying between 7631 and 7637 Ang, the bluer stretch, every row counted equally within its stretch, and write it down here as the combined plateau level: 2.9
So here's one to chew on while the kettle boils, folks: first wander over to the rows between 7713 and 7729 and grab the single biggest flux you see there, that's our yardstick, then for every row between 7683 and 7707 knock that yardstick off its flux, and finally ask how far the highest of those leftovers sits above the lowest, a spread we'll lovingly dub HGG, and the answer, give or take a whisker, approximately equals 0.25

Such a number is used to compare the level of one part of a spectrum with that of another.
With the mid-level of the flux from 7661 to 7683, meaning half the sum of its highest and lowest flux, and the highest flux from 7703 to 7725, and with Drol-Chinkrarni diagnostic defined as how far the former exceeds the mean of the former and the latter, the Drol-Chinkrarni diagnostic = -0.171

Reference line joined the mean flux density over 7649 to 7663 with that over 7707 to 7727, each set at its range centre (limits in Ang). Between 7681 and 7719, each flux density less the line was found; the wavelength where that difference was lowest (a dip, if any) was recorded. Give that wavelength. 7702.0 Ang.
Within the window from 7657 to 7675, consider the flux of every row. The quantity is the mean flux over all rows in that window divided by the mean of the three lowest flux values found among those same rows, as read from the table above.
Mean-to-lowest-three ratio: 1.047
